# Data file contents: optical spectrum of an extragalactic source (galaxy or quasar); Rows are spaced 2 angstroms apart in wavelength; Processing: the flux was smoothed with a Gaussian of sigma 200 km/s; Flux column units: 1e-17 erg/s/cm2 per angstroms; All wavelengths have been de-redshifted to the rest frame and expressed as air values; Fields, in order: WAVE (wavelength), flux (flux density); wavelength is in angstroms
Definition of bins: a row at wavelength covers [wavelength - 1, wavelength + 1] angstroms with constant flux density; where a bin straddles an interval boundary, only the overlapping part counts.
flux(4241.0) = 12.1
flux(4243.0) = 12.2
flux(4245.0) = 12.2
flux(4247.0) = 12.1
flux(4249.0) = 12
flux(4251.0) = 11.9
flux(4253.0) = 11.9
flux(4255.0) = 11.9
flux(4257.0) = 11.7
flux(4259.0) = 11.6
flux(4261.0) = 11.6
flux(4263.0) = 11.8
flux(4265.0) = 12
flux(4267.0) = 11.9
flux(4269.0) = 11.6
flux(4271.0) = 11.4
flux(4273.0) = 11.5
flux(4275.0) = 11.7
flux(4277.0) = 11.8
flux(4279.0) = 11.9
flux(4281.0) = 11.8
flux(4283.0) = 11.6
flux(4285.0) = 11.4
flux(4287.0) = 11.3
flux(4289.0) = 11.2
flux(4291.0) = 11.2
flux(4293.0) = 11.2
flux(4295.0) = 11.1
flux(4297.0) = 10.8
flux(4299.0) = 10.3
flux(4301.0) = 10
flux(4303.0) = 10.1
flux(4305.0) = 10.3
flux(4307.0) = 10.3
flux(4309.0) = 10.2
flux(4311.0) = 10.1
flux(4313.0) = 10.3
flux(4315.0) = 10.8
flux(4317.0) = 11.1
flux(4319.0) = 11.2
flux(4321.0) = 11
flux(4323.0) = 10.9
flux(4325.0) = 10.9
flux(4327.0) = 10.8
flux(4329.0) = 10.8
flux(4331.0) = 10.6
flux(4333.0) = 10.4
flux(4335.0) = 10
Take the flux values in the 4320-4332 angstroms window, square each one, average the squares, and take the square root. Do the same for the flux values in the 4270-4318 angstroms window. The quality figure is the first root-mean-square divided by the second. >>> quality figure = 0.986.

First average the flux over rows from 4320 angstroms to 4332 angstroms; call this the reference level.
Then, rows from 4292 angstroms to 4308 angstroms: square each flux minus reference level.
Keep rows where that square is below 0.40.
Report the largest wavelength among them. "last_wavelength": 4307.0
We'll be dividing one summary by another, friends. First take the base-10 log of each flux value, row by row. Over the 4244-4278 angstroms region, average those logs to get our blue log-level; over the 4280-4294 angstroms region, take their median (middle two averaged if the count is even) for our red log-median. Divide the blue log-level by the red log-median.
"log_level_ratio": 1.018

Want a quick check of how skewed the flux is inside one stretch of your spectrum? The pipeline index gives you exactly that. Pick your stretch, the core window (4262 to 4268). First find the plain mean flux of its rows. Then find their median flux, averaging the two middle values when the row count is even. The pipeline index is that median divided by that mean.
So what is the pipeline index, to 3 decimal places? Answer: 1.000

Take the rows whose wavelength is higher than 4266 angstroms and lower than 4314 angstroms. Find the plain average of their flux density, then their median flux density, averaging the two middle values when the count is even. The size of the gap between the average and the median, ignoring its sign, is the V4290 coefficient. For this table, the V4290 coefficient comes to 0.16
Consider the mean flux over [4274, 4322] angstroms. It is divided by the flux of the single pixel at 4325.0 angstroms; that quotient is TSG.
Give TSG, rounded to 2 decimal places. 1.00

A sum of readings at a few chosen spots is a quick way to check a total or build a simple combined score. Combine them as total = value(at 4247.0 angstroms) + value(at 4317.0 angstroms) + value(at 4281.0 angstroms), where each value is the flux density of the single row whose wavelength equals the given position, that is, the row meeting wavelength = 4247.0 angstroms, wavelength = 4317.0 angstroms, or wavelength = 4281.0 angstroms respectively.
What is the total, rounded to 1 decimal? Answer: 35.0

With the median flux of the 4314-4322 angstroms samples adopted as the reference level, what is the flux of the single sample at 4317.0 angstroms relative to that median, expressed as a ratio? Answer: 1.00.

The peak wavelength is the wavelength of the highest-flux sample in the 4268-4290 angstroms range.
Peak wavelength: 4279.0 angstroms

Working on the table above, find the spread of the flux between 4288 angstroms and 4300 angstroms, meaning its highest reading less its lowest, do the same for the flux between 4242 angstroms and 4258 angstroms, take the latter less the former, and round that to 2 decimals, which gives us -0.40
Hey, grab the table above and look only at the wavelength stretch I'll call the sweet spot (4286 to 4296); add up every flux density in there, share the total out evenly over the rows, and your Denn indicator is 11.2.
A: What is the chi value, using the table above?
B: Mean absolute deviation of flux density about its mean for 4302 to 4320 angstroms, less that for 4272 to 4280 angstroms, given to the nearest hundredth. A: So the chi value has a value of 0.24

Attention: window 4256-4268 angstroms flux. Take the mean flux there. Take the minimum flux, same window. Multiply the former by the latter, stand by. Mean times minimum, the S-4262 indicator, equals 136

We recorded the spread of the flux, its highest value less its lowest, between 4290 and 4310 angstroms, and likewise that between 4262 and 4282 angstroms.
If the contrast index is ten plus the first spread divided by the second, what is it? 12.0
